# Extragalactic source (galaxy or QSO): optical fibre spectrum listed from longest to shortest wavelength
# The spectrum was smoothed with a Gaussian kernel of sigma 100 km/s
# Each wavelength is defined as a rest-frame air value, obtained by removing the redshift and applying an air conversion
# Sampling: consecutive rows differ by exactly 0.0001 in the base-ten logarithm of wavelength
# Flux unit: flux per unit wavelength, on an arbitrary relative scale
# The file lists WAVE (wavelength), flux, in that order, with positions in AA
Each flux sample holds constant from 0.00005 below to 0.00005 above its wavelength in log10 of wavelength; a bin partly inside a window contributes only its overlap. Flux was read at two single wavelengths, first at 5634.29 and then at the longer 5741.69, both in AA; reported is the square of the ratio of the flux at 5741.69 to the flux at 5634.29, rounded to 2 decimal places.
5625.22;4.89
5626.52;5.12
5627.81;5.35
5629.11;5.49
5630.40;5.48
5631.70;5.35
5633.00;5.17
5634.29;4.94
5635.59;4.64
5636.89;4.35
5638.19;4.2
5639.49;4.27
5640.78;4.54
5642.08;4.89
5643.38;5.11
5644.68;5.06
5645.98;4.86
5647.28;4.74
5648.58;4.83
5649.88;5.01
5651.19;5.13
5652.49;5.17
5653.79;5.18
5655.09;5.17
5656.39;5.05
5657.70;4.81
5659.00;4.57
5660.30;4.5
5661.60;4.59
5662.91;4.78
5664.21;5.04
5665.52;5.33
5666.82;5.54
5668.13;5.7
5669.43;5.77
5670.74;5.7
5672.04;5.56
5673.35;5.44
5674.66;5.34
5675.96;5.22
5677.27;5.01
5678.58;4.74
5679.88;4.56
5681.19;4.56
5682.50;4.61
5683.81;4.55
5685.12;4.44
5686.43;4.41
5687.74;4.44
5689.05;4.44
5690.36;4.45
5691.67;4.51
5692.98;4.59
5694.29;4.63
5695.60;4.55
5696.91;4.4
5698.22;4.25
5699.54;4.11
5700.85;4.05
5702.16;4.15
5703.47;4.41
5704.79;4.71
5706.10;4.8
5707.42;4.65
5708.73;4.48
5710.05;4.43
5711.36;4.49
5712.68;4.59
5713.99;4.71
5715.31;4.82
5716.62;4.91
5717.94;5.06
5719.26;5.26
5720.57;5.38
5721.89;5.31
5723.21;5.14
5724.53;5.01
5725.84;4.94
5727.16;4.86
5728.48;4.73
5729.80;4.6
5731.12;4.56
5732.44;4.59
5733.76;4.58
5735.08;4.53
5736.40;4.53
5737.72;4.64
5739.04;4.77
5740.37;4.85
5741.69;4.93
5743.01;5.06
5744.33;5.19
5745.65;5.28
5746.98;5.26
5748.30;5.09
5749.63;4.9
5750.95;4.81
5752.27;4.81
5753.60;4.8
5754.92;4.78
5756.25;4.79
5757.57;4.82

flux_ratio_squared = 1.00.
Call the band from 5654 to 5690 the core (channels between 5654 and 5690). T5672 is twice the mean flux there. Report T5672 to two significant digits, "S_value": 9.9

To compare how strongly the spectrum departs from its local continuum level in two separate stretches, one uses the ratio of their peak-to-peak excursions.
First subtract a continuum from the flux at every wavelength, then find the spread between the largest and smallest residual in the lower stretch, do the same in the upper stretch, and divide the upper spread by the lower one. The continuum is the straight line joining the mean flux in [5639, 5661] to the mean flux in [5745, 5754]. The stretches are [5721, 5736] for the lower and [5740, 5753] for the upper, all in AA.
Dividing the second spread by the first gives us 0.60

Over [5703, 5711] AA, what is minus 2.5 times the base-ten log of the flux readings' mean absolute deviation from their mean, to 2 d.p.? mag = 2.13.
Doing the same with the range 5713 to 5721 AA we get 1.69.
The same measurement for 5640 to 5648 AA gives 2.04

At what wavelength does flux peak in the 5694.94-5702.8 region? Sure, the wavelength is 5695.60 AA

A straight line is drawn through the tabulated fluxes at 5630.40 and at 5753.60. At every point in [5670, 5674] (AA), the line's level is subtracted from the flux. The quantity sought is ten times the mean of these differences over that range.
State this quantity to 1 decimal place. 3.2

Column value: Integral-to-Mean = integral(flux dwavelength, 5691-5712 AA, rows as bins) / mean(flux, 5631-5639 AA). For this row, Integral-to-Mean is 19.6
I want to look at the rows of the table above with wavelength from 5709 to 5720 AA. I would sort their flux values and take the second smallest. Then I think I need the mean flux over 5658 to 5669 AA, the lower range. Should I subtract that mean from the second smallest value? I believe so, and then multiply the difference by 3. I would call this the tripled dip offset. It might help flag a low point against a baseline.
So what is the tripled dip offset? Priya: -2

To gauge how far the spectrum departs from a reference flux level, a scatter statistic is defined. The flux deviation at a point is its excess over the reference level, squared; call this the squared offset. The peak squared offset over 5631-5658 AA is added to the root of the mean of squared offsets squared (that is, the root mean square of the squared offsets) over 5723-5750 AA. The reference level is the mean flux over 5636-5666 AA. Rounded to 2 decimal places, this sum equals 0.48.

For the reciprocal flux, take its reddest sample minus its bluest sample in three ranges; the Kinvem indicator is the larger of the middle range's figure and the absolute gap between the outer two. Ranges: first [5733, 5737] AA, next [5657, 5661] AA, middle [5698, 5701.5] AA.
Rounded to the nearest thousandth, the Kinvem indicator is 0.012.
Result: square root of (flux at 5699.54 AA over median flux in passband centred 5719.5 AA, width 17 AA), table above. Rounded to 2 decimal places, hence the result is 0.91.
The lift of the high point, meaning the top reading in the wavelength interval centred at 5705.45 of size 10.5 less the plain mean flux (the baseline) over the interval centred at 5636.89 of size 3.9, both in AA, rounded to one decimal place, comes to 0.4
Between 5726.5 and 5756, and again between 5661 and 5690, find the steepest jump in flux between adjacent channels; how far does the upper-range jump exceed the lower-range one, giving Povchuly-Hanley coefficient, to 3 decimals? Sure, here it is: -0.100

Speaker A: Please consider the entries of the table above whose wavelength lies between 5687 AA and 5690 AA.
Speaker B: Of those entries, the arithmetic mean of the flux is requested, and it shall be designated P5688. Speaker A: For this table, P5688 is 4.44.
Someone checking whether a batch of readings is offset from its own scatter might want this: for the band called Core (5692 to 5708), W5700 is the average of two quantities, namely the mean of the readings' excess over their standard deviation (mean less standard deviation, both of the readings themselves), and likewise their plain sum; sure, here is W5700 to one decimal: 28.7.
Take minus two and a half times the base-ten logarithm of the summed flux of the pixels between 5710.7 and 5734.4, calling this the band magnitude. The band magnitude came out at -4.86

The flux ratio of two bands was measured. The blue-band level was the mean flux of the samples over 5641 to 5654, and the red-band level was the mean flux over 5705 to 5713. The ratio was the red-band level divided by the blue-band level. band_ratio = 0.92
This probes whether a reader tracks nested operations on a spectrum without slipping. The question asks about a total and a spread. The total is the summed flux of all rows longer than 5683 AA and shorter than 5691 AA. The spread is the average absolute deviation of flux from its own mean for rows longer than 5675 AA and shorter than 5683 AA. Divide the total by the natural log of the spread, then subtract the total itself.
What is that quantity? -44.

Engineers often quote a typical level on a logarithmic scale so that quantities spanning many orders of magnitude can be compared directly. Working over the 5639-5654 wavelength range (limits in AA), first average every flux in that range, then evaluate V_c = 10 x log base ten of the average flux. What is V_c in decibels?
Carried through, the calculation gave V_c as 6.90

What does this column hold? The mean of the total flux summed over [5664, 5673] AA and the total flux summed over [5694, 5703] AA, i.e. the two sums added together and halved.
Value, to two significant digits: 34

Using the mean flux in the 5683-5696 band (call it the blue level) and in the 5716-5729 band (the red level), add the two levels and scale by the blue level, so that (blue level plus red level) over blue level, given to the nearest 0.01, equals 2.12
